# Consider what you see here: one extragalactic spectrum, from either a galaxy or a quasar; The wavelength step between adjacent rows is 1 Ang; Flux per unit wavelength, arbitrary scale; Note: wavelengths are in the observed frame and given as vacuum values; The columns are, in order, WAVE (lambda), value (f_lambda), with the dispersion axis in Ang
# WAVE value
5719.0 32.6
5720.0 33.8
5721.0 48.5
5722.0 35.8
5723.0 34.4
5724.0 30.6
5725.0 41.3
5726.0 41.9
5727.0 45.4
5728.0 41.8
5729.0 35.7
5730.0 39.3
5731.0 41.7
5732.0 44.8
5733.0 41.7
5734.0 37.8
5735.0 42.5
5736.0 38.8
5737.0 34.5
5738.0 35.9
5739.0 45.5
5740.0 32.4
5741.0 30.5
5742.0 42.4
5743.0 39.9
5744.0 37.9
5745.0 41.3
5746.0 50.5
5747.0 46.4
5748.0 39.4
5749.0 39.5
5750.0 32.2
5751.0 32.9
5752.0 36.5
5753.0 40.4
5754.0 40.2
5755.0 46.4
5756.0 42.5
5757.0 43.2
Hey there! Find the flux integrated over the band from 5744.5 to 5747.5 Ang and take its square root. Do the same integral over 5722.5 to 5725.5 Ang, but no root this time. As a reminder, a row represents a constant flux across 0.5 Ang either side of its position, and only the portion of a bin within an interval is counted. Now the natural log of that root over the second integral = -2.20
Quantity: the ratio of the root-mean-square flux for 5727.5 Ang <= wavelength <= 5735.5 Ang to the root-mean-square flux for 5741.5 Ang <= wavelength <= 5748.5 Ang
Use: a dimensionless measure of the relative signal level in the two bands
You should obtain 0.95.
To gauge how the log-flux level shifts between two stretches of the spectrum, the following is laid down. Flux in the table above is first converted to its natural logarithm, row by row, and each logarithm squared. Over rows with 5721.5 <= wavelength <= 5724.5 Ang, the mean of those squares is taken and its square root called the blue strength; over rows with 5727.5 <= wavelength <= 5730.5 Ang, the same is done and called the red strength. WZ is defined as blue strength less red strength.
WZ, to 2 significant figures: -0.15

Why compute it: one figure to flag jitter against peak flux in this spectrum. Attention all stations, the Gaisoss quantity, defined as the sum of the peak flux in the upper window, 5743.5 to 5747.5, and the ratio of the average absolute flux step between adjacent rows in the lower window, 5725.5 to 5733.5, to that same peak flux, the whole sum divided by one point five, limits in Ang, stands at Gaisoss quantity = 33.7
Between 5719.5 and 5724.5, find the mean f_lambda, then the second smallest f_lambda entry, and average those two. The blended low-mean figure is 35.2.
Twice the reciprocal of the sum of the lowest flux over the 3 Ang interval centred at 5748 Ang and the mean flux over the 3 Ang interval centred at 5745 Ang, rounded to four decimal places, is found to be 0.0242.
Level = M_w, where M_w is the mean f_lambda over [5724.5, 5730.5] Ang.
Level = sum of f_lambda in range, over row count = 40.9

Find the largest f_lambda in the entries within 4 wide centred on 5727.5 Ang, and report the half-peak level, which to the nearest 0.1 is 22.7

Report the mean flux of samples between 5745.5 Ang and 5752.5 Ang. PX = 39.6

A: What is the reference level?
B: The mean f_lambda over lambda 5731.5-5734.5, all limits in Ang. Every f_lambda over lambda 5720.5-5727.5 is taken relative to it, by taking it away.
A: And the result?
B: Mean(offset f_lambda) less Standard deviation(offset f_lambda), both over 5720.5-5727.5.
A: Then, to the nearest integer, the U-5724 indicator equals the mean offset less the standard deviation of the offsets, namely -8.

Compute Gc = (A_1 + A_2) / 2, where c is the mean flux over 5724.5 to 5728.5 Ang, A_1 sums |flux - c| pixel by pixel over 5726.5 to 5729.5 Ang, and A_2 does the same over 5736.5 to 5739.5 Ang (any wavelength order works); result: 14.1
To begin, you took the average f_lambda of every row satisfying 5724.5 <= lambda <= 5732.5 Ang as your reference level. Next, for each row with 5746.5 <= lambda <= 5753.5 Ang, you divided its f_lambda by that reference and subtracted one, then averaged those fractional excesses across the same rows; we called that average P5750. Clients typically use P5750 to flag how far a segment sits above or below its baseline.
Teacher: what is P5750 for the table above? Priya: -0.080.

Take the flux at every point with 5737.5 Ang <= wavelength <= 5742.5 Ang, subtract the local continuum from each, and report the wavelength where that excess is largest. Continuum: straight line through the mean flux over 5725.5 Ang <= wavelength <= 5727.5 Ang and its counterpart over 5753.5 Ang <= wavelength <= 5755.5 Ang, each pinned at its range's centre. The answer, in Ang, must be 5739.0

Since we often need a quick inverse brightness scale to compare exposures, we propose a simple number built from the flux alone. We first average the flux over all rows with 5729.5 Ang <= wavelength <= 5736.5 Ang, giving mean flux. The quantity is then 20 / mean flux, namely 0.488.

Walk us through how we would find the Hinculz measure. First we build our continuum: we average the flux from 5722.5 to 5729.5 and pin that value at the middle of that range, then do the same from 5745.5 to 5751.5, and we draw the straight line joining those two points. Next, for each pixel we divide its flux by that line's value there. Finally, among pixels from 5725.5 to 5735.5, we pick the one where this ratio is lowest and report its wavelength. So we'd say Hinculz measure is 5729.0 Ang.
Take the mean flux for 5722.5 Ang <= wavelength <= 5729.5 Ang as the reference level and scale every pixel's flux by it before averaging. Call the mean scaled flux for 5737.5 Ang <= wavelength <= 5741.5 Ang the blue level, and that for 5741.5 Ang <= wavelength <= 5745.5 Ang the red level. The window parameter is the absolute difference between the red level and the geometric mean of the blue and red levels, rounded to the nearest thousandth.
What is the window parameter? 0.057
